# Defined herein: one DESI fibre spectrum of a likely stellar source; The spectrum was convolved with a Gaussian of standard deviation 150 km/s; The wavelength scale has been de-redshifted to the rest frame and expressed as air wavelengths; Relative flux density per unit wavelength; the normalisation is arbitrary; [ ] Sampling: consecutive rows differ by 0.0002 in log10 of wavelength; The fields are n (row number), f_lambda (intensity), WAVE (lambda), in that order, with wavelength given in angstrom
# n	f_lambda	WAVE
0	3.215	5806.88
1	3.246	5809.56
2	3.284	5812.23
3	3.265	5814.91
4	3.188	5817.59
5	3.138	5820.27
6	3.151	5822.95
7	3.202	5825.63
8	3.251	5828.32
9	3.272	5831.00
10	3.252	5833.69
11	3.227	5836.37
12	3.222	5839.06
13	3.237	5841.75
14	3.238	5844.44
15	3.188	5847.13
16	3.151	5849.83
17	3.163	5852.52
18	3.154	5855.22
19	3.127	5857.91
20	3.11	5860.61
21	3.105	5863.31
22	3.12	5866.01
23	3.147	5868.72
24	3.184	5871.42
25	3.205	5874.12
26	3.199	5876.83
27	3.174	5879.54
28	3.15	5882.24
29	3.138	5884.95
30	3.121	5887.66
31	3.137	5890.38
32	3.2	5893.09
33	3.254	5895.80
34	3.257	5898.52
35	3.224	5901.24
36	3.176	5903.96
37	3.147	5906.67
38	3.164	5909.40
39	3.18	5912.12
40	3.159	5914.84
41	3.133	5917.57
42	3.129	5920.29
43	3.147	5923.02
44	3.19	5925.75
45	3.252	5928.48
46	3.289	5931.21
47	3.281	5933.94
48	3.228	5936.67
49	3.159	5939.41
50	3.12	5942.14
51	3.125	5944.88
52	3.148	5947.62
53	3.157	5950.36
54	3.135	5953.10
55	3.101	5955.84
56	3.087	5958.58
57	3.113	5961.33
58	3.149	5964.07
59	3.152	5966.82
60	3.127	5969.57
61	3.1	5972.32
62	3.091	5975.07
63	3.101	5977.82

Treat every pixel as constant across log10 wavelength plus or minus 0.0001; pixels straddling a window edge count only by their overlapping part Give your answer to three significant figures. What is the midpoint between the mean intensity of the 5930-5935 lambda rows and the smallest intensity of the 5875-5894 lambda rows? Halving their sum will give 3.20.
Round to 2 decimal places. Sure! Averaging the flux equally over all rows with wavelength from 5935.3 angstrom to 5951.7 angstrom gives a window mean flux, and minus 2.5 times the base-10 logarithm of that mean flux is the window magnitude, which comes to -1.25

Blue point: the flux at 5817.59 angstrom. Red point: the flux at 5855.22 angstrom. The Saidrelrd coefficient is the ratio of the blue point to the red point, 1.01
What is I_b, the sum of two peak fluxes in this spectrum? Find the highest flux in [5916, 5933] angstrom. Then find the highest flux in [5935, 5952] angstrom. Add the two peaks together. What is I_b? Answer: 6.52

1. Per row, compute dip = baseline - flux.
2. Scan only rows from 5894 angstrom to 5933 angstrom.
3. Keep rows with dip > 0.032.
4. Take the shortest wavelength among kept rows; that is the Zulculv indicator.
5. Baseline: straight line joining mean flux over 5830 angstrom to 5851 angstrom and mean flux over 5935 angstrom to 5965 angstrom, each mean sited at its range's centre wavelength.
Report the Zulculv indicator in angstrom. 5920.29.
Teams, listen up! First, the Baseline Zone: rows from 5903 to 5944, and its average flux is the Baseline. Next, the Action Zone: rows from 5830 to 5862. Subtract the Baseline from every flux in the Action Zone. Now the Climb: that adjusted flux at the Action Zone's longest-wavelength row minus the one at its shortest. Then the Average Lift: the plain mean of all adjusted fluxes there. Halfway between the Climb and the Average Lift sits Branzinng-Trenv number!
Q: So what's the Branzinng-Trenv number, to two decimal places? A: -0.08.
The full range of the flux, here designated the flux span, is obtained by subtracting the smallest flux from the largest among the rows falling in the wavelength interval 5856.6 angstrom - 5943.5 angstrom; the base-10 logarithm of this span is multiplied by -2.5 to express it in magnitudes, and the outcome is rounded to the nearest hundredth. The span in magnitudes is 1.84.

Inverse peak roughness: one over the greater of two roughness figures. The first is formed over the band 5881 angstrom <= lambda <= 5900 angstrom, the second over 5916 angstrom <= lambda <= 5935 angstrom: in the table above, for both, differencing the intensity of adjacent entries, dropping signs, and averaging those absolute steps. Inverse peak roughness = 35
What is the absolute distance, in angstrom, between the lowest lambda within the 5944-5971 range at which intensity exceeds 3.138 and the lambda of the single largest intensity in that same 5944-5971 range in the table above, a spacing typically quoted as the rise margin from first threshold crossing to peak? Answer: 2.7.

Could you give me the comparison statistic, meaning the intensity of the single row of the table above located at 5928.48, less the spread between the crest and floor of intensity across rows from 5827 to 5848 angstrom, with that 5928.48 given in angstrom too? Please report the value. 3.17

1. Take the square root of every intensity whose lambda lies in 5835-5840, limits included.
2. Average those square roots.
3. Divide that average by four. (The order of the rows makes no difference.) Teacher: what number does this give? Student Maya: 0.449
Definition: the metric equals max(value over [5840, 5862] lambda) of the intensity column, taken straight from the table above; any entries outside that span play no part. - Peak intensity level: 3.238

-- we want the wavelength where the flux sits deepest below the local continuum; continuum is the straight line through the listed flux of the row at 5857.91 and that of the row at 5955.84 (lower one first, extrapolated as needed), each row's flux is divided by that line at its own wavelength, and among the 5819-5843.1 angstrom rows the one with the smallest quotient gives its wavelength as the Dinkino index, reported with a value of 5820.27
